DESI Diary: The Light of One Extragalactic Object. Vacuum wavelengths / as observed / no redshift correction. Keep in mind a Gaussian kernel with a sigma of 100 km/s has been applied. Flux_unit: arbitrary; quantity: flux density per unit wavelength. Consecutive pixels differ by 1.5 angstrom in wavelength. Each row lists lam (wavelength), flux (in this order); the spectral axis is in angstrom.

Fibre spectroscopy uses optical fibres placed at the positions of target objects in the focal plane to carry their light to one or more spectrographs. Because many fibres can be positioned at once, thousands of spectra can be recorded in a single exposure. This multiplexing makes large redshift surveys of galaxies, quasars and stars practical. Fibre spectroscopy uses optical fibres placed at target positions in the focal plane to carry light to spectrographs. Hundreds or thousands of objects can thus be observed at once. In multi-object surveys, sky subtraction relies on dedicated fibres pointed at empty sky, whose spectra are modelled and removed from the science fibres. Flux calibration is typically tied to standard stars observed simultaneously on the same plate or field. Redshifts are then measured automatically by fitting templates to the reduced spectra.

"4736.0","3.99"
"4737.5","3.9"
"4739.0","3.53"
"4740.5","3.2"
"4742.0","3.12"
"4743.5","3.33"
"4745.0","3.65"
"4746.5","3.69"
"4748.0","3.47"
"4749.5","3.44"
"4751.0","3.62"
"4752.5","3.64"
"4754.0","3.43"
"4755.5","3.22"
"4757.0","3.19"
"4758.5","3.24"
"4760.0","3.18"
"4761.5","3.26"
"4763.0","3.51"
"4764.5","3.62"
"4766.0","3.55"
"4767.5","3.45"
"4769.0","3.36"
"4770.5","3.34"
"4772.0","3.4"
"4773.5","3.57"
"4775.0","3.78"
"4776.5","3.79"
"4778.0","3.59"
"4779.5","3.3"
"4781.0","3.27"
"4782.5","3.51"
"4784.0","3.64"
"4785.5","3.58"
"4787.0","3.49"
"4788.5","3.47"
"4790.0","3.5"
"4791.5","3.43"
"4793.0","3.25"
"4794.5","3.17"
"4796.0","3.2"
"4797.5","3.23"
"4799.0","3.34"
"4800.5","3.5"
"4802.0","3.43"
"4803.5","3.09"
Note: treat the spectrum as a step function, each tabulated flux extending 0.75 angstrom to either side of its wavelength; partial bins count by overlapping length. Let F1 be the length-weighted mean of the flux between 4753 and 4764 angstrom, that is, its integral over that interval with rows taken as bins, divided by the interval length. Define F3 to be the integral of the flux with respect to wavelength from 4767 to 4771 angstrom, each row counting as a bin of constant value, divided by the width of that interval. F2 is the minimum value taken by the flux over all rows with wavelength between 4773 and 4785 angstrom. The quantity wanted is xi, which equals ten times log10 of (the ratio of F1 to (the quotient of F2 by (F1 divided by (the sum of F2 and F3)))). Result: -3.0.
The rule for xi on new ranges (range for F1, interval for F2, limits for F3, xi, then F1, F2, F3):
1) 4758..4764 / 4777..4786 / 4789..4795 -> -2.9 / 3.31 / 3.27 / 3.35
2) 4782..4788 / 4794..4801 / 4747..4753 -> -2.3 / 3.55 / 3.17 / 3.54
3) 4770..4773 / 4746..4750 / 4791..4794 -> -3.1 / 3.39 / 3.44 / 3.32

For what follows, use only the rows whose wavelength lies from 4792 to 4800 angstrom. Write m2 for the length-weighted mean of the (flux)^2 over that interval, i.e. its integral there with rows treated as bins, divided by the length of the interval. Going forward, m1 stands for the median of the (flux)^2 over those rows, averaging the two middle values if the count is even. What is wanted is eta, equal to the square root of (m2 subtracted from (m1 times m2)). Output 10.0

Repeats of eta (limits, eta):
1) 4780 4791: 11.7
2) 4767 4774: 11.1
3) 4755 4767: 10.4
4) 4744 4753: 12.5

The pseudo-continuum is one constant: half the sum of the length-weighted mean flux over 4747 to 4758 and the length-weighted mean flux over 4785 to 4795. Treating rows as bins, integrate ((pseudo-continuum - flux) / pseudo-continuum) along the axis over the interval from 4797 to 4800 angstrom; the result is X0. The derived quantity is 0.10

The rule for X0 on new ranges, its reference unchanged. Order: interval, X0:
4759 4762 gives 0.18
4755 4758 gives 0.19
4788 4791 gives -0.05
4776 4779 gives -0.20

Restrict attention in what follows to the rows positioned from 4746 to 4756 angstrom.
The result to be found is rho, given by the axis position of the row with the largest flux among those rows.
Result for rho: 4746.5 angstrom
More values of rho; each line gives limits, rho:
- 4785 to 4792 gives 4785.5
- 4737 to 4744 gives 4737.5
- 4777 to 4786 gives 4784.0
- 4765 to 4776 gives 4775.0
